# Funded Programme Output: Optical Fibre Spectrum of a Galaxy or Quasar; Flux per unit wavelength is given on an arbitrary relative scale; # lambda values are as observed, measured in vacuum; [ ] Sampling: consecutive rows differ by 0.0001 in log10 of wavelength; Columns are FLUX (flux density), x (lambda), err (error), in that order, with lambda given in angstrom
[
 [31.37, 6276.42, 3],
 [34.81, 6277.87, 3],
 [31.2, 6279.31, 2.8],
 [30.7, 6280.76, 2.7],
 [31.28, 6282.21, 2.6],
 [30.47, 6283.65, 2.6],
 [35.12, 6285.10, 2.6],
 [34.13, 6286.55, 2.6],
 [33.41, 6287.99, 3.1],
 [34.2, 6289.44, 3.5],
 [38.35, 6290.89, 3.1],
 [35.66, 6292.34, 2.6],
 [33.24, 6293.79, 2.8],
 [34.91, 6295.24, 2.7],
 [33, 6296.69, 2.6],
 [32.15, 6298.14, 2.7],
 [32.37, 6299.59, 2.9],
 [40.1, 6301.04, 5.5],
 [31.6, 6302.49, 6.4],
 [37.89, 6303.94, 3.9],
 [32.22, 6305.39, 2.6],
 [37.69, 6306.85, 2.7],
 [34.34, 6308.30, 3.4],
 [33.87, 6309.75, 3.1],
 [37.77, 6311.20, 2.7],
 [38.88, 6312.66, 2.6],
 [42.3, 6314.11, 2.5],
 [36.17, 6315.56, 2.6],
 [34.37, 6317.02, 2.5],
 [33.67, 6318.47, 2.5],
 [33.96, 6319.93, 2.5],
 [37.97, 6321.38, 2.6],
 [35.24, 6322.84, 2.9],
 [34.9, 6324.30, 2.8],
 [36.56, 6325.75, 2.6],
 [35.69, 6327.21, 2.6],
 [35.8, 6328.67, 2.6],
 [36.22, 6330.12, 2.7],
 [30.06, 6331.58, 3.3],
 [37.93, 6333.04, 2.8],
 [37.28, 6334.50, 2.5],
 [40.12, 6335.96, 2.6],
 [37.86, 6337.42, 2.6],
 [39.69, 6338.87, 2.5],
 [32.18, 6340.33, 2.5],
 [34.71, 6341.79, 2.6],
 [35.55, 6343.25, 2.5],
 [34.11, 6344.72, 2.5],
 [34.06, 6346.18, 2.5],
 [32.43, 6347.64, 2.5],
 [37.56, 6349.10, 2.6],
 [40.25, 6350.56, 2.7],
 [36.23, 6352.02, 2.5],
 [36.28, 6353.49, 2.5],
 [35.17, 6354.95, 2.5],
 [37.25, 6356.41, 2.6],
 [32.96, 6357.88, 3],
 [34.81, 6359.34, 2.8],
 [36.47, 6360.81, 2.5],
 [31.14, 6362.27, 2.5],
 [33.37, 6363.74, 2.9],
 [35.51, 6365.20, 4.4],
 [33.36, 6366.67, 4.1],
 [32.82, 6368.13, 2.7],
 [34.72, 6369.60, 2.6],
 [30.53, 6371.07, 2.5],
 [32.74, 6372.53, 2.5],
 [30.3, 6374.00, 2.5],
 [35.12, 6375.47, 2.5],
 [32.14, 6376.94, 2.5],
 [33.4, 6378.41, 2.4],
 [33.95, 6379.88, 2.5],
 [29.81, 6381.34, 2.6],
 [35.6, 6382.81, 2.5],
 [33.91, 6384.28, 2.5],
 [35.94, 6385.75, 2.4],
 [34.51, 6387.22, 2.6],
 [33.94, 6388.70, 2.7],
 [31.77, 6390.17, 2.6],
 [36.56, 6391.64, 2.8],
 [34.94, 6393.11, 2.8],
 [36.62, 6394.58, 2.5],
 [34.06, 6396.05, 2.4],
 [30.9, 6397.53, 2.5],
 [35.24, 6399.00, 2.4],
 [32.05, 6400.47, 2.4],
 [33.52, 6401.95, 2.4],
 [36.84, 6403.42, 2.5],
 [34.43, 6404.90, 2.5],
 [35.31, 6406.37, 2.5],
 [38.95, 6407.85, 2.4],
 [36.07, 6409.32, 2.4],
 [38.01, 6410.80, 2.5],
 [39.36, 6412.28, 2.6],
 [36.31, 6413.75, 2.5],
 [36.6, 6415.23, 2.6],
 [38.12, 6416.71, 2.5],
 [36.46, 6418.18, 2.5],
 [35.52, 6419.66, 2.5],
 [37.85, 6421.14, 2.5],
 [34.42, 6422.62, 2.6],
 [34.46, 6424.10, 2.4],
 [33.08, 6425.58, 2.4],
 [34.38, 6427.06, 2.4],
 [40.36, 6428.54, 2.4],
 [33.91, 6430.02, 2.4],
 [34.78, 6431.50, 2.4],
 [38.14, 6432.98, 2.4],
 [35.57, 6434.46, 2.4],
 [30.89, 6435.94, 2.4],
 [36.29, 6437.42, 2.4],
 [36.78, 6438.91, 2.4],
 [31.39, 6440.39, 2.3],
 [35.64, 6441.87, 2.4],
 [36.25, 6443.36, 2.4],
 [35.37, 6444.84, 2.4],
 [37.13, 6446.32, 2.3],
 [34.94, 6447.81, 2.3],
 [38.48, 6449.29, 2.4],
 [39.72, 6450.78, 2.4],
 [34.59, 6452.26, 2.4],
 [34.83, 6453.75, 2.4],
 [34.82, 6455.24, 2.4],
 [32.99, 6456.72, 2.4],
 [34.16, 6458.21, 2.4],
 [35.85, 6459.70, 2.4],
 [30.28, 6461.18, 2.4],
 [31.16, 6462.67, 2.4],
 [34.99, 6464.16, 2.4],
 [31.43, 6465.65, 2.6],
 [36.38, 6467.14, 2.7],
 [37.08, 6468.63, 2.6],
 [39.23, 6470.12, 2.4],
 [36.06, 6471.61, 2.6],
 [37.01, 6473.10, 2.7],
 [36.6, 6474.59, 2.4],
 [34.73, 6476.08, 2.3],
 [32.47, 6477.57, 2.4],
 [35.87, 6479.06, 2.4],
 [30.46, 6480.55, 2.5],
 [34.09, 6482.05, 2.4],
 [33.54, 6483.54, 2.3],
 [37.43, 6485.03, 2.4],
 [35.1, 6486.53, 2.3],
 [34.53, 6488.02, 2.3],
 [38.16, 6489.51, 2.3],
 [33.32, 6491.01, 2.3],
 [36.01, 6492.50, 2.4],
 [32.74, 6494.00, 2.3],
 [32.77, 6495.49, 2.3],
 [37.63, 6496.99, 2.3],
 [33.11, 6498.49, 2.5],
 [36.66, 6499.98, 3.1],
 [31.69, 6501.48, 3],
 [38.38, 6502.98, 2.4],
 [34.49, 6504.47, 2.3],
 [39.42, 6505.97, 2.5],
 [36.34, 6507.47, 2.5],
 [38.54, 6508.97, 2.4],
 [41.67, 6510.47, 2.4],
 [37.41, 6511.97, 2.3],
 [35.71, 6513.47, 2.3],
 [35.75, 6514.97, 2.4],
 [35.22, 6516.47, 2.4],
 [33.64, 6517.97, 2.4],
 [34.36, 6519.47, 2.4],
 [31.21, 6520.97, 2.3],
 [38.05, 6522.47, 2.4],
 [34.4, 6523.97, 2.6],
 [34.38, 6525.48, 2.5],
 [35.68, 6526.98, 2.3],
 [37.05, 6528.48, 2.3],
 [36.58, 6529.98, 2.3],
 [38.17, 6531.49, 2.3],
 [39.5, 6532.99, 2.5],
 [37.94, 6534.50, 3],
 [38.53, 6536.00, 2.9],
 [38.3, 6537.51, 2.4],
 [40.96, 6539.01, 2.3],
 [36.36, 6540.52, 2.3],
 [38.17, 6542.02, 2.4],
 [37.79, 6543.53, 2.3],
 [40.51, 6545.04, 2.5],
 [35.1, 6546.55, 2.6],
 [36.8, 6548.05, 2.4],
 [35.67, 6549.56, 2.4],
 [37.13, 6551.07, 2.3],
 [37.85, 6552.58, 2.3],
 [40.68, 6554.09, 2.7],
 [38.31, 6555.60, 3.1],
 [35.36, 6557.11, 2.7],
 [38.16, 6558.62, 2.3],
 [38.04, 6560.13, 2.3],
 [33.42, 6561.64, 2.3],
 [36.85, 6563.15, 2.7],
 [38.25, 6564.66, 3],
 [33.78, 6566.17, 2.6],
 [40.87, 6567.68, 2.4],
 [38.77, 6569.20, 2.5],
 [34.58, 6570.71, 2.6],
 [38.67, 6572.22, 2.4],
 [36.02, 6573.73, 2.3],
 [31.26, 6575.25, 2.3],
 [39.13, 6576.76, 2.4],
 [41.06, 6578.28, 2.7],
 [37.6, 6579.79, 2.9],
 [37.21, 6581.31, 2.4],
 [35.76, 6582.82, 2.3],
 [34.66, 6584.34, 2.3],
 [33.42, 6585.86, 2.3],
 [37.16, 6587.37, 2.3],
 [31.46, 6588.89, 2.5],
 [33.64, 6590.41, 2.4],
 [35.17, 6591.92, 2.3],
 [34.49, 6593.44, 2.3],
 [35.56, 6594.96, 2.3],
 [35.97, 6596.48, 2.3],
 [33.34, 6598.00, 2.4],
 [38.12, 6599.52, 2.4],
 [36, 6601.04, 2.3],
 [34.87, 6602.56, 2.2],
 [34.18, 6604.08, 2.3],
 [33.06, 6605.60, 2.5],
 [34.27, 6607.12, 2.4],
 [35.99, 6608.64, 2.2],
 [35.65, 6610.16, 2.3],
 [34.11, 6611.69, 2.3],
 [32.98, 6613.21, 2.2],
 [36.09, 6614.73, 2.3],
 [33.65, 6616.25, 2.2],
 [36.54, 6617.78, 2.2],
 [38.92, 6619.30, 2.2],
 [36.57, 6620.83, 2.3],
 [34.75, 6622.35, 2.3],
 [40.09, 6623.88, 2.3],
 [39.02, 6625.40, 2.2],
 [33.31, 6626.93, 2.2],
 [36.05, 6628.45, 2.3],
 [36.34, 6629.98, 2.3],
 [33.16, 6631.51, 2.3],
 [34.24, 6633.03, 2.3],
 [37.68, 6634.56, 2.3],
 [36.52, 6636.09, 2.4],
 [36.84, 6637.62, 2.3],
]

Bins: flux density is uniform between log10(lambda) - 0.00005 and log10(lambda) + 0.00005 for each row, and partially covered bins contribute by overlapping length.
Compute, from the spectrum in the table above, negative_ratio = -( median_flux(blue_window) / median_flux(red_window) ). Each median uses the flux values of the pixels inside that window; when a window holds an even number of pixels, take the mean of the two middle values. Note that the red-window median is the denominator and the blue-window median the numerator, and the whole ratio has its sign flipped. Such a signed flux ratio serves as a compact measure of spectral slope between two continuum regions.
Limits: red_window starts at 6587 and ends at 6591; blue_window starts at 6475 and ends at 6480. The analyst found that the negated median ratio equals -1.03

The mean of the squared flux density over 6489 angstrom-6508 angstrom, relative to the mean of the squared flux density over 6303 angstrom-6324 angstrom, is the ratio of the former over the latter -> 0.96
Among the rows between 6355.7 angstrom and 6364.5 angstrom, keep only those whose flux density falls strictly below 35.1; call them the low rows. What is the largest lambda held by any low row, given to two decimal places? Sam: 6363.74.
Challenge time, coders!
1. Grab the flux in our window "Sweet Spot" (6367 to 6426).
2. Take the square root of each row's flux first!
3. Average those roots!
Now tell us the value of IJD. 5.89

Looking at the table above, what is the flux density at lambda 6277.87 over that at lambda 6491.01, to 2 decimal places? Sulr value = 1.04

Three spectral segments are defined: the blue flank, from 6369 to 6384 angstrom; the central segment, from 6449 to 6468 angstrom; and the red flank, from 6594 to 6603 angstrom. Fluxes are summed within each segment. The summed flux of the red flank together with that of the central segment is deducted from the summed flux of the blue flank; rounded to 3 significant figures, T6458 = -335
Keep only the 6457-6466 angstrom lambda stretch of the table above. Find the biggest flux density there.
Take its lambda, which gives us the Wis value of 6459.70 angstrom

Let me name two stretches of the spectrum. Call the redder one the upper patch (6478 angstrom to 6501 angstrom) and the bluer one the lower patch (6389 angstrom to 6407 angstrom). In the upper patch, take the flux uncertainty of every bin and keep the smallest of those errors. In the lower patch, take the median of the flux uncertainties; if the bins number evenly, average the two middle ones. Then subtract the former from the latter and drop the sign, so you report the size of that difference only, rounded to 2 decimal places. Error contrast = 0.20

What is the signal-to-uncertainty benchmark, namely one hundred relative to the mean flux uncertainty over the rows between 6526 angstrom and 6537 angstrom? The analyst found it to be 40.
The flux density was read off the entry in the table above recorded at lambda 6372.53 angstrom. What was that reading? 32.74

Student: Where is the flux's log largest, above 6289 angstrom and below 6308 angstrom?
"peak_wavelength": 6301.04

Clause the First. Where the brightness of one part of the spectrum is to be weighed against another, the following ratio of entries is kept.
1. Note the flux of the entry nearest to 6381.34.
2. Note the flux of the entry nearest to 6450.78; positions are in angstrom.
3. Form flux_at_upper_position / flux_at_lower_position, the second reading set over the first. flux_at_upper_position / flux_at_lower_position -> 1.33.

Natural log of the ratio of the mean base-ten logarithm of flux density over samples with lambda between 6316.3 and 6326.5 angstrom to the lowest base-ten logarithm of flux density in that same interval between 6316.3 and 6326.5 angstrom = 0.013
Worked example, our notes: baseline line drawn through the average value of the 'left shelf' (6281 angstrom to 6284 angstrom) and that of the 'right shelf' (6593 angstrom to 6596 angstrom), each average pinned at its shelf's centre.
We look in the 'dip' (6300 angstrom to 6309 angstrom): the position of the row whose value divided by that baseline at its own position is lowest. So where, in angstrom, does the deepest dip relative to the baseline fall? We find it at 6302.49 angstrom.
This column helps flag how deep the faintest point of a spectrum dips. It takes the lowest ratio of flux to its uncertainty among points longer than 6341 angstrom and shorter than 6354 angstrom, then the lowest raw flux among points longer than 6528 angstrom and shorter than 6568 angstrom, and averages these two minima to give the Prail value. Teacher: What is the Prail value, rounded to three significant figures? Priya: 23.2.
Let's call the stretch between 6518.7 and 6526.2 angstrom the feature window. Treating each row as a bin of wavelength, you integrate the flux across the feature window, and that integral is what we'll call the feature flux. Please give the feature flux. 259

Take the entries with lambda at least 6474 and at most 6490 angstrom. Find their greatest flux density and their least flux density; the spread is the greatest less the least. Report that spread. 7.7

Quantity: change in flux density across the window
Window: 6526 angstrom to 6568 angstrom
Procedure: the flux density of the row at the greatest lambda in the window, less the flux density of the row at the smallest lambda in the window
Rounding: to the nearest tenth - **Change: 5.2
